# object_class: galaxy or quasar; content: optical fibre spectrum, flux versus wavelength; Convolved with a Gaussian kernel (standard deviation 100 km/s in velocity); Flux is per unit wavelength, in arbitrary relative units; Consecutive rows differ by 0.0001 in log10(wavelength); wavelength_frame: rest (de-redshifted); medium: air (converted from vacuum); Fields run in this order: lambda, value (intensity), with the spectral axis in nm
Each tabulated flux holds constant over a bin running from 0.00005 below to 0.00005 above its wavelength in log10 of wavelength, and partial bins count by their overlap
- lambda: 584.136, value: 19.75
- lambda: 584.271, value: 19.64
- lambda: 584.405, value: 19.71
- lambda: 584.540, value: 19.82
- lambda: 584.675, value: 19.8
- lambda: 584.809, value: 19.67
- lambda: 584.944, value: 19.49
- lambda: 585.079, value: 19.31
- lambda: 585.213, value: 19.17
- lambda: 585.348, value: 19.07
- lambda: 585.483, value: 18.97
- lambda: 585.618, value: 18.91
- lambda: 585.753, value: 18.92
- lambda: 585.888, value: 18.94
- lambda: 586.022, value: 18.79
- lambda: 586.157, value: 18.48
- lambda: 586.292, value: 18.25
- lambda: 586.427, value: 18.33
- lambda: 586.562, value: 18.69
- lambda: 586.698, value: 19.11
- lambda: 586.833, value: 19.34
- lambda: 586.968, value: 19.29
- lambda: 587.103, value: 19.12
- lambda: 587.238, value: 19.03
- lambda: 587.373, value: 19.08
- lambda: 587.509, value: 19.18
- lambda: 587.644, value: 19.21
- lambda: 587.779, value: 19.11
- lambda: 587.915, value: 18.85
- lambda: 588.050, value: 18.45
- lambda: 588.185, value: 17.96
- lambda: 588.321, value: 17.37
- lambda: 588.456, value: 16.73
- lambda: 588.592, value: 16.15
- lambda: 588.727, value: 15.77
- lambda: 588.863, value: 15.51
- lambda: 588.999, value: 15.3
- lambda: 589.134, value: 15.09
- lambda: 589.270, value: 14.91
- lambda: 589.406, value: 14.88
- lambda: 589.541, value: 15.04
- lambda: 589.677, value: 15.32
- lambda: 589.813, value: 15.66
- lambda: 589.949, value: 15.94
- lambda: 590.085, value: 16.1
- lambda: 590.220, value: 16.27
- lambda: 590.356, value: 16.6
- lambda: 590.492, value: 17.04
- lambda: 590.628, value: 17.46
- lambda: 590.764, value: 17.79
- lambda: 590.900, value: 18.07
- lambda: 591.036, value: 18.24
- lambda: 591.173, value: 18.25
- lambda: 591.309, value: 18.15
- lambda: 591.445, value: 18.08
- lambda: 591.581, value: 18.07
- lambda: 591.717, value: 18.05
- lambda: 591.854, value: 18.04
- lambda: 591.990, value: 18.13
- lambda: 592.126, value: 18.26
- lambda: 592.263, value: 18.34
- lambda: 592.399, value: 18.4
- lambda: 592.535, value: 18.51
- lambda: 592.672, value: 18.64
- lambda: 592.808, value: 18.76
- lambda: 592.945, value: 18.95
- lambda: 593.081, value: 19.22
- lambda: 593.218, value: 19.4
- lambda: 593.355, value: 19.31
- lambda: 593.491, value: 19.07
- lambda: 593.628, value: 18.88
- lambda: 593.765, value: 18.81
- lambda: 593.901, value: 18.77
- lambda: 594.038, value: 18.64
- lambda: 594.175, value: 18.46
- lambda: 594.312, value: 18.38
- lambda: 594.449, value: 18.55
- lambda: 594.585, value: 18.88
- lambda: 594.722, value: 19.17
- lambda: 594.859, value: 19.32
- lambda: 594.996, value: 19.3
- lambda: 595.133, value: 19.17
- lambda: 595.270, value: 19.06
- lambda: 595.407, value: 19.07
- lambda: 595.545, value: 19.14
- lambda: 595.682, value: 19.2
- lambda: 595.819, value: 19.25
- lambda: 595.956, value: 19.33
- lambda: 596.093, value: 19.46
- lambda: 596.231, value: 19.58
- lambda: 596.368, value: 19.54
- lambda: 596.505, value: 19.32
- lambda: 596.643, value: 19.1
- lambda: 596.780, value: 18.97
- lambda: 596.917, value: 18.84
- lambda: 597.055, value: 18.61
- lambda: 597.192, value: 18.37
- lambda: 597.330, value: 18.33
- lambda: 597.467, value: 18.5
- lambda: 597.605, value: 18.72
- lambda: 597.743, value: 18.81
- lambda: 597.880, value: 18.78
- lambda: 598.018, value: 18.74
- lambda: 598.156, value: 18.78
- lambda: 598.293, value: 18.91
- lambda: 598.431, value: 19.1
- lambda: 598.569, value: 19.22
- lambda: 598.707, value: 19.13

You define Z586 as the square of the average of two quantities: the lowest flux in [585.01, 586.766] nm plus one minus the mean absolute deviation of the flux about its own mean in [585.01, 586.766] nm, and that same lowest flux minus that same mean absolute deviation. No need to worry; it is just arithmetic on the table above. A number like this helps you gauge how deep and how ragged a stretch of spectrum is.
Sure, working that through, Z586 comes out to 342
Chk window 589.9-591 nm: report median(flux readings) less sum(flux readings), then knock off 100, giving -218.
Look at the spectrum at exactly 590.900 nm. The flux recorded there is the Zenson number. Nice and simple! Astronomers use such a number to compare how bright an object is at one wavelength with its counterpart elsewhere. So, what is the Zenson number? 18.07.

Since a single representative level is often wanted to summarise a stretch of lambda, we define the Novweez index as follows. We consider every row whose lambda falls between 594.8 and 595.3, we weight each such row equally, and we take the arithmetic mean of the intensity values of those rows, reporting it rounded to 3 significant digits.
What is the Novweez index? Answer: 19.2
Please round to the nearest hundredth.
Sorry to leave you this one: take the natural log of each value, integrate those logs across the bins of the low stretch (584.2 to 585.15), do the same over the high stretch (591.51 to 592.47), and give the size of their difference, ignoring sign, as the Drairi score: 0.04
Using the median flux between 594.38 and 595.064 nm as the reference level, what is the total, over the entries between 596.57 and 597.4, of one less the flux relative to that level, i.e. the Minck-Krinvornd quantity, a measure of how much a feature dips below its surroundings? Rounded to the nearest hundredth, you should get 0.15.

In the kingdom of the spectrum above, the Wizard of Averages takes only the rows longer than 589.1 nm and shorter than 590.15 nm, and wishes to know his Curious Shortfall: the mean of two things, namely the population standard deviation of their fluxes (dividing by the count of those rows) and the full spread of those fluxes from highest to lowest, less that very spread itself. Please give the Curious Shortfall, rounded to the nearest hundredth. -0.39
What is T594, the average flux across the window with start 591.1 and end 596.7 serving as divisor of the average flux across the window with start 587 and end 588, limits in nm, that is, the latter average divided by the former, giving 1.01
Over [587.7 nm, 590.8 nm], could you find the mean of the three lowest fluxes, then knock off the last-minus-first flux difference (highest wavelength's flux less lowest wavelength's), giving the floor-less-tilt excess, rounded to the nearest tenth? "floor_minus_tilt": 16.3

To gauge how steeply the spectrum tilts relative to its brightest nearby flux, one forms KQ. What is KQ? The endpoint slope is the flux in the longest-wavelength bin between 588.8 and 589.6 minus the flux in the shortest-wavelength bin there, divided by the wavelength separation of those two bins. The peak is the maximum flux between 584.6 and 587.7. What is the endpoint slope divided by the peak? -0.035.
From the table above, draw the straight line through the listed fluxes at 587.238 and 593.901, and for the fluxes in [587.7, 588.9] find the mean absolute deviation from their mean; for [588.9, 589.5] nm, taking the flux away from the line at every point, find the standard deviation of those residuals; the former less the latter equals 1.0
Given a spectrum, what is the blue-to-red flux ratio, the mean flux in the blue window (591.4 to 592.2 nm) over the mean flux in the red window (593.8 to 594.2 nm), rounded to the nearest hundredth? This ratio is 0.97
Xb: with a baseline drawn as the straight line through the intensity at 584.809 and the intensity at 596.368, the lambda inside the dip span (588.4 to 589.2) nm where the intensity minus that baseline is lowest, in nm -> 589.134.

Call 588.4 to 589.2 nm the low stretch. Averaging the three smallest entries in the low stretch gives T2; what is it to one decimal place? 15.3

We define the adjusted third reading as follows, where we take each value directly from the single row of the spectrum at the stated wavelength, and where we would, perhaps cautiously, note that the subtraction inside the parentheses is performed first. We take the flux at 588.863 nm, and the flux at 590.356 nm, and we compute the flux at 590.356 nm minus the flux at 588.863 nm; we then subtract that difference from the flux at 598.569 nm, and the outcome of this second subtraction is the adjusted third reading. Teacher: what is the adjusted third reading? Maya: 18.1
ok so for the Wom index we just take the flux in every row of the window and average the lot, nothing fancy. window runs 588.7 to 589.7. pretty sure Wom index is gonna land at 15.2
